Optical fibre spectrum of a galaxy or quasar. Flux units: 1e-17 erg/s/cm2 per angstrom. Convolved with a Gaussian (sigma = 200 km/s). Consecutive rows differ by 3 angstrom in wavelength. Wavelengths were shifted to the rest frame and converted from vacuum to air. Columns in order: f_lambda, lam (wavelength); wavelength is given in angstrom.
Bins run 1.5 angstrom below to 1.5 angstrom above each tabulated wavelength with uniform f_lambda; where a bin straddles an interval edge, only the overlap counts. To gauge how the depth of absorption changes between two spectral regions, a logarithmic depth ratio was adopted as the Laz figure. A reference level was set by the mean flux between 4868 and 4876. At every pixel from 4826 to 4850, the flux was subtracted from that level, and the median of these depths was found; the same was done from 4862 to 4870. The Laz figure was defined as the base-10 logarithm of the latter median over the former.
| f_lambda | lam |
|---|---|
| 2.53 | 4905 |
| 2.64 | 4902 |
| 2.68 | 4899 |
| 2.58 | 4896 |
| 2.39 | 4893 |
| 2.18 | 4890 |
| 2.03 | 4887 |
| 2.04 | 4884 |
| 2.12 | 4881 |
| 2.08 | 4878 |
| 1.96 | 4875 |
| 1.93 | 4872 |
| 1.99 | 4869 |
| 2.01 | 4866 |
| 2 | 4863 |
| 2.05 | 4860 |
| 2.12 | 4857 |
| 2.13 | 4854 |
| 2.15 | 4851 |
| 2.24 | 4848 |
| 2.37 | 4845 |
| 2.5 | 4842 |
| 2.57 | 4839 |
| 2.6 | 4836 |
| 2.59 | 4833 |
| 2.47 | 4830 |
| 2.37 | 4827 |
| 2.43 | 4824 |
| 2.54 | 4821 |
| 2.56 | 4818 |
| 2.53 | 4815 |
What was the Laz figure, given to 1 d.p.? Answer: -1.1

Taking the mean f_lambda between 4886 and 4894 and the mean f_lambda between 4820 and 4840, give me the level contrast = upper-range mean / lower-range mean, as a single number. 0.88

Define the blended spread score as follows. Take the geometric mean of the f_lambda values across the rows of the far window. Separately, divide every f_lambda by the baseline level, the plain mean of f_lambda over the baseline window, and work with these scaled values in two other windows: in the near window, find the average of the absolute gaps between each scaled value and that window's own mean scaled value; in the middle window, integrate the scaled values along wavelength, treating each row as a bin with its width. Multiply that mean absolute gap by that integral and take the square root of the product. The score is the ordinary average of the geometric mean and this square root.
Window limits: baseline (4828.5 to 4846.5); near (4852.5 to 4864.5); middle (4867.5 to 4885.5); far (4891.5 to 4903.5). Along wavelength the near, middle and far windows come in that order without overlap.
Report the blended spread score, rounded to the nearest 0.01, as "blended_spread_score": 1.55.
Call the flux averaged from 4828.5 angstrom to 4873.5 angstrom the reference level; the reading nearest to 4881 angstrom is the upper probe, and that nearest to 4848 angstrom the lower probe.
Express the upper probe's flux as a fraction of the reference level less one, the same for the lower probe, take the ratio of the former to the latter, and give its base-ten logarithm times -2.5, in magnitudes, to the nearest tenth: -3.0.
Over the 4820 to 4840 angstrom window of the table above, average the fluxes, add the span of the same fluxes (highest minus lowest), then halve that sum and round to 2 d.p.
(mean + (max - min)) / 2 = 1.37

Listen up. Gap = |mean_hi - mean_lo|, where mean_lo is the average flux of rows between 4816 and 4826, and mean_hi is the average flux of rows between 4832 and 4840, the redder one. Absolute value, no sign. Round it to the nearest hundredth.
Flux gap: 0.08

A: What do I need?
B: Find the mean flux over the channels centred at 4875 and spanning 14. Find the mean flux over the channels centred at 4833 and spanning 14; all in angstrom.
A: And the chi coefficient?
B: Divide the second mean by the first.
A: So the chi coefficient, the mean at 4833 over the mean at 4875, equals 1.25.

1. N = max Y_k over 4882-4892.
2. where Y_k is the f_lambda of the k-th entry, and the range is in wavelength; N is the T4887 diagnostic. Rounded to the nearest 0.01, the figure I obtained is 2.18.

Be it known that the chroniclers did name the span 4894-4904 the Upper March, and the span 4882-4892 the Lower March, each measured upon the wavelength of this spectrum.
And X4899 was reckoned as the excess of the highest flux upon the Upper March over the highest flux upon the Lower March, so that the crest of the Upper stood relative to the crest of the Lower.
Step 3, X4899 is 0.50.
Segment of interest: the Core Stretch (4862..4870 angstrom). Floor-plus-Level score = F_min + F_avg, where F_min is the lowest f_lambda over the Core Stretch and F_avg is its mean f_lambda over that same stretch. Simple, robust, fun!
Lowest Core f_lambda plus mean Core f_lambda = 4.0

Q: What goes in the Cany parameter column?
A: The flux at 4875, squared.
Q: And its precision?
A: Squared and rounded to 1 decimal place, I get 3.8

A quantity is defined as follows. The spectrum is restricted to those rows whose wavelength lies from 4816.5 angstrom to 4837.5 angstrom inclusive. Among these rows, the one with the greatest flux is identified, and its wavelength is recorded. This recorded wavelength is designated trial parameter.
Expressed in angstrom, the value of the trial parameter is 4836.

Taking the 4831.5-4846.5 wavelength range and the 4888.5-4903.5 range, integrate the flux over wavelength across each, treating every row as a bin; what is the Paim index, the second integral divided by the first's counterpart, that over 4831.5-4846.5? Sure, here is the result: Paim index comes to 0.99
